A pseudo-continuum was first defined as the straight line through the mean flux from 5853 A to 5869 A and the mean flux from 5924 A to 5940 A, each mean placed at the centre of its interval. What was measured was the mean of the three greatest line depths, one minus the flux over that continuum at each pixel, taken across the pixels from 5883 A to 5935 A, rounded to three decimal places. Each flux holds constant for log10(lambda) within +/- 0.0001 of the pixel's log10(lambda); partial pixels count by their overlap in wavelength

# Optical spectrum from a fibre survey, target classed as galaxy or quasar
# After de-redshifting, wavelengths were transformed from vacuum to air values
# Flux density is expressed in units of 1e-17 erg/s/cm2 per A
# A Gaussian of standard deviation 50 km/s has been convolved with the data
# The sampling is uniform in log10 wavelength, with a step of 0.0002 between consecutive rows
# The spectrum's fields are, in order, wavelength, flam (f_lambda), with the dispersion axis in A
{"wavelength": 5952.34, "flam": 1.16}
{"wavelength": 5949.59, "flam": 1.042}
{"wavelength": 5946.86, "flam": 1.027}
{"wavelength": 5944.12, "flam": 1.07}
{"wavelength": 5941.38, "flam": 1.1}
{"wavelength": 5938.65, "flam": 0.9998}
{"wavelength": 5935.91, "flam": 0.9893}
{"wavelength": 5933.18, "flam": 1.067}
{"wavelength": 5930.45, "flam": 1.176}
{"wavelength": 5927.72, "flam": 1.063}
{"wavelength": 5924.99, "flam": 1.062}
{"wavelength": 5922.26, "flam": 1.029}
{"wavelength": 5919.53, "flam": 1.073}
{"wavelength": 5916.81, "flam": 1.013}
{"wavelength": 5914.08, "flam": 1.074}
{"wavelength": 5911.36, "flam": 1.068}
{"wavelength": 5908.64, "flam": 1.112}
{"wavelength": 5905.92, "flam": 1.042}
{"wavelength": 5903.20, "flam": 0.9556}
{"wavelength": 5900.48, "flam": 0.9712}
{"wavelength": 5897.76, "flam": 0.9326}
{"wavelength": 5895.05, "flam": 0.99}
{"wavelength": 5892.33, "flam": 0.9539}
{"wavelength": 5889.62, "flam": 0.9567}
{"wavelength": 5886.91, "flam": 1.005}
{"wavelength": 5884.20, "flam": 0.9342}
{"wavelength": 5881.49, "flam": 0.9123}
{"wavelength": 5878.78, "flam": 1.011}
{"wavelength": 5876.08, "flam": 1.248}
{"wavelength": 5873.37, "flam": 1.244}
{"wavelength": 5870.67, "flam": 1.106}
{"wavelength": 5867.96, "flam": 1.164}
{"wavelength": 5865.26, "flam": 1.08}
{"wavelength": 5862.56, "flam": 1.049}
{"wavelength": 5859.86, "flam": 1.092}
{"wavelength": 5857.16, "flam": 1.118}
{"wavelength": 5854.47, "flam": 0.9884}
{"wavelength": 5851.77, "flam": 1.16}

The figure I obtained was 0.123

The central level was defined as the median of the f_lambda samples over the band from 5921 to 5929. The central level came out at 1.06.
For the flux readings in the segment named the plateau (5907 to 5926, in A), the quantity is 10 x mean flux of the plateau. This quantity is 10.6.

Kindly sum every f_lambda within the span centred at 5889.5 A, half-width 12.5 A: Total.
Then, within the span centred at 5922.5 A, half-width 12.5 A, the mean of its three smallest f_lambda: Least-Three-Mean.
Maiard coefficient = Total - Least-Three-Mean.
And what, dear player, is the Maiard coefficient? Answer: 7.63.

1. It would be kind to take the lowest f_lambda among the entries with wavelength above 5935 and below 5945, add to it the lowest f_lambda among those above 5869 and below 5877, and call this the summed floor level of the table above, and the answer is 2.10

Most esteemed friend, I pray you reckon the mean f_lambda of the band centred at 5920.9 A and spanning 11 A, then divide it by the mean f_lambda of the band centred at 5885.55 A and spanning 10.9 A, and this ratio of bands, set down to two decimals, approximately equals 1.10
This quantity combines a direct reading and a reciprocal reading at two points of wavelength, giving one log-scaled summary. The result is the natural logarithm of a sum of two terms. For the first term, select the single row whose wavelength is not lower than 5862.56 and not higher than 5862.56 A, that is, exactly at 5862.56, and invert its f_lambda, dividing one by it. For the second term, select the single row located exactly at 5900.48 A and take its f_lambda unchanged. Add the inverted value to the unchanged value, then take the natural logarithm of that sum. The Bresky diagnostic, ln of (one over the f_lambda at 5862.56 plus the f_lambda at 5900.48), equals 0.65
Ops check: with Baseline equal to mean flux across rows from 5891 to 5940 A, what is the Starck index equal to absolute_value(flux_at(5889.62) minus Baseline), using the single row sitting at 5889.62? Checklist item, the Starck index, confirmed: 0.075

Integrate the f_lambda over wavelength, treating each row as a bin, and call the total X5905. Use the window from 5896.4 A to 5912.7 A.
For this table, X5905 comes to 16.5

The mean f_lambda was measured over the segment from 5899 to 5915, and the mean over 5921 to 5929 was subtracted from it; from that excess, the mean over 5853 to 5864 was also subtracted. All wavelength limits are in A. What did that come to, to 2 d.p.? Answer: -1.08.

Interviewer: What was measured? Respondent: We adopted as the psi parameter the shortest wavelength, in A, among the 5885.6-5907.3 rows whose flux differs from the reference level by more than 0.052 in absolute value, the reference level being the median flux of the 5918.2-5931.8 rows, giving 5886.91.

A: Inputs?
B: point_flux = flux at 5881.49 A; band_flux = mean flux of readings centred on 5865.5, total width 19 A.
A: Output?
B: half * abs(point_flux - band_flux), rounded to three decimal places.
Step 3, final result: 0.105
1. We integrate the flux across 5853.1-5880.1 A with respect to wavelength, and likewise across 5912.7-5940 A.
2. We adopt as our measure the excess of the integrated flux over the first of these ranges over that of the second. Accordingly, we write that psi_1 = 1.2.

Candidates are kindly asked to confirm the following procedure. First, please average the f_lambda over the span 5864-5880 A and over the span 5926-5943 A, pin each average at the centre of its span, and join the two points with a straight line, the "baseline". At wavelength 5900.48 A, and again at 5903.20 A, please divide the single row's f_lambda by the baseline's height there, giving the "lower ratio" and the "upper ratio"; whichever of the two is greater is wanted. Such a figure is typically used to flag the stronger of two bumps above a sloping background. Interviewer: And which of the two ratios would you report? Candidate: 0.88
